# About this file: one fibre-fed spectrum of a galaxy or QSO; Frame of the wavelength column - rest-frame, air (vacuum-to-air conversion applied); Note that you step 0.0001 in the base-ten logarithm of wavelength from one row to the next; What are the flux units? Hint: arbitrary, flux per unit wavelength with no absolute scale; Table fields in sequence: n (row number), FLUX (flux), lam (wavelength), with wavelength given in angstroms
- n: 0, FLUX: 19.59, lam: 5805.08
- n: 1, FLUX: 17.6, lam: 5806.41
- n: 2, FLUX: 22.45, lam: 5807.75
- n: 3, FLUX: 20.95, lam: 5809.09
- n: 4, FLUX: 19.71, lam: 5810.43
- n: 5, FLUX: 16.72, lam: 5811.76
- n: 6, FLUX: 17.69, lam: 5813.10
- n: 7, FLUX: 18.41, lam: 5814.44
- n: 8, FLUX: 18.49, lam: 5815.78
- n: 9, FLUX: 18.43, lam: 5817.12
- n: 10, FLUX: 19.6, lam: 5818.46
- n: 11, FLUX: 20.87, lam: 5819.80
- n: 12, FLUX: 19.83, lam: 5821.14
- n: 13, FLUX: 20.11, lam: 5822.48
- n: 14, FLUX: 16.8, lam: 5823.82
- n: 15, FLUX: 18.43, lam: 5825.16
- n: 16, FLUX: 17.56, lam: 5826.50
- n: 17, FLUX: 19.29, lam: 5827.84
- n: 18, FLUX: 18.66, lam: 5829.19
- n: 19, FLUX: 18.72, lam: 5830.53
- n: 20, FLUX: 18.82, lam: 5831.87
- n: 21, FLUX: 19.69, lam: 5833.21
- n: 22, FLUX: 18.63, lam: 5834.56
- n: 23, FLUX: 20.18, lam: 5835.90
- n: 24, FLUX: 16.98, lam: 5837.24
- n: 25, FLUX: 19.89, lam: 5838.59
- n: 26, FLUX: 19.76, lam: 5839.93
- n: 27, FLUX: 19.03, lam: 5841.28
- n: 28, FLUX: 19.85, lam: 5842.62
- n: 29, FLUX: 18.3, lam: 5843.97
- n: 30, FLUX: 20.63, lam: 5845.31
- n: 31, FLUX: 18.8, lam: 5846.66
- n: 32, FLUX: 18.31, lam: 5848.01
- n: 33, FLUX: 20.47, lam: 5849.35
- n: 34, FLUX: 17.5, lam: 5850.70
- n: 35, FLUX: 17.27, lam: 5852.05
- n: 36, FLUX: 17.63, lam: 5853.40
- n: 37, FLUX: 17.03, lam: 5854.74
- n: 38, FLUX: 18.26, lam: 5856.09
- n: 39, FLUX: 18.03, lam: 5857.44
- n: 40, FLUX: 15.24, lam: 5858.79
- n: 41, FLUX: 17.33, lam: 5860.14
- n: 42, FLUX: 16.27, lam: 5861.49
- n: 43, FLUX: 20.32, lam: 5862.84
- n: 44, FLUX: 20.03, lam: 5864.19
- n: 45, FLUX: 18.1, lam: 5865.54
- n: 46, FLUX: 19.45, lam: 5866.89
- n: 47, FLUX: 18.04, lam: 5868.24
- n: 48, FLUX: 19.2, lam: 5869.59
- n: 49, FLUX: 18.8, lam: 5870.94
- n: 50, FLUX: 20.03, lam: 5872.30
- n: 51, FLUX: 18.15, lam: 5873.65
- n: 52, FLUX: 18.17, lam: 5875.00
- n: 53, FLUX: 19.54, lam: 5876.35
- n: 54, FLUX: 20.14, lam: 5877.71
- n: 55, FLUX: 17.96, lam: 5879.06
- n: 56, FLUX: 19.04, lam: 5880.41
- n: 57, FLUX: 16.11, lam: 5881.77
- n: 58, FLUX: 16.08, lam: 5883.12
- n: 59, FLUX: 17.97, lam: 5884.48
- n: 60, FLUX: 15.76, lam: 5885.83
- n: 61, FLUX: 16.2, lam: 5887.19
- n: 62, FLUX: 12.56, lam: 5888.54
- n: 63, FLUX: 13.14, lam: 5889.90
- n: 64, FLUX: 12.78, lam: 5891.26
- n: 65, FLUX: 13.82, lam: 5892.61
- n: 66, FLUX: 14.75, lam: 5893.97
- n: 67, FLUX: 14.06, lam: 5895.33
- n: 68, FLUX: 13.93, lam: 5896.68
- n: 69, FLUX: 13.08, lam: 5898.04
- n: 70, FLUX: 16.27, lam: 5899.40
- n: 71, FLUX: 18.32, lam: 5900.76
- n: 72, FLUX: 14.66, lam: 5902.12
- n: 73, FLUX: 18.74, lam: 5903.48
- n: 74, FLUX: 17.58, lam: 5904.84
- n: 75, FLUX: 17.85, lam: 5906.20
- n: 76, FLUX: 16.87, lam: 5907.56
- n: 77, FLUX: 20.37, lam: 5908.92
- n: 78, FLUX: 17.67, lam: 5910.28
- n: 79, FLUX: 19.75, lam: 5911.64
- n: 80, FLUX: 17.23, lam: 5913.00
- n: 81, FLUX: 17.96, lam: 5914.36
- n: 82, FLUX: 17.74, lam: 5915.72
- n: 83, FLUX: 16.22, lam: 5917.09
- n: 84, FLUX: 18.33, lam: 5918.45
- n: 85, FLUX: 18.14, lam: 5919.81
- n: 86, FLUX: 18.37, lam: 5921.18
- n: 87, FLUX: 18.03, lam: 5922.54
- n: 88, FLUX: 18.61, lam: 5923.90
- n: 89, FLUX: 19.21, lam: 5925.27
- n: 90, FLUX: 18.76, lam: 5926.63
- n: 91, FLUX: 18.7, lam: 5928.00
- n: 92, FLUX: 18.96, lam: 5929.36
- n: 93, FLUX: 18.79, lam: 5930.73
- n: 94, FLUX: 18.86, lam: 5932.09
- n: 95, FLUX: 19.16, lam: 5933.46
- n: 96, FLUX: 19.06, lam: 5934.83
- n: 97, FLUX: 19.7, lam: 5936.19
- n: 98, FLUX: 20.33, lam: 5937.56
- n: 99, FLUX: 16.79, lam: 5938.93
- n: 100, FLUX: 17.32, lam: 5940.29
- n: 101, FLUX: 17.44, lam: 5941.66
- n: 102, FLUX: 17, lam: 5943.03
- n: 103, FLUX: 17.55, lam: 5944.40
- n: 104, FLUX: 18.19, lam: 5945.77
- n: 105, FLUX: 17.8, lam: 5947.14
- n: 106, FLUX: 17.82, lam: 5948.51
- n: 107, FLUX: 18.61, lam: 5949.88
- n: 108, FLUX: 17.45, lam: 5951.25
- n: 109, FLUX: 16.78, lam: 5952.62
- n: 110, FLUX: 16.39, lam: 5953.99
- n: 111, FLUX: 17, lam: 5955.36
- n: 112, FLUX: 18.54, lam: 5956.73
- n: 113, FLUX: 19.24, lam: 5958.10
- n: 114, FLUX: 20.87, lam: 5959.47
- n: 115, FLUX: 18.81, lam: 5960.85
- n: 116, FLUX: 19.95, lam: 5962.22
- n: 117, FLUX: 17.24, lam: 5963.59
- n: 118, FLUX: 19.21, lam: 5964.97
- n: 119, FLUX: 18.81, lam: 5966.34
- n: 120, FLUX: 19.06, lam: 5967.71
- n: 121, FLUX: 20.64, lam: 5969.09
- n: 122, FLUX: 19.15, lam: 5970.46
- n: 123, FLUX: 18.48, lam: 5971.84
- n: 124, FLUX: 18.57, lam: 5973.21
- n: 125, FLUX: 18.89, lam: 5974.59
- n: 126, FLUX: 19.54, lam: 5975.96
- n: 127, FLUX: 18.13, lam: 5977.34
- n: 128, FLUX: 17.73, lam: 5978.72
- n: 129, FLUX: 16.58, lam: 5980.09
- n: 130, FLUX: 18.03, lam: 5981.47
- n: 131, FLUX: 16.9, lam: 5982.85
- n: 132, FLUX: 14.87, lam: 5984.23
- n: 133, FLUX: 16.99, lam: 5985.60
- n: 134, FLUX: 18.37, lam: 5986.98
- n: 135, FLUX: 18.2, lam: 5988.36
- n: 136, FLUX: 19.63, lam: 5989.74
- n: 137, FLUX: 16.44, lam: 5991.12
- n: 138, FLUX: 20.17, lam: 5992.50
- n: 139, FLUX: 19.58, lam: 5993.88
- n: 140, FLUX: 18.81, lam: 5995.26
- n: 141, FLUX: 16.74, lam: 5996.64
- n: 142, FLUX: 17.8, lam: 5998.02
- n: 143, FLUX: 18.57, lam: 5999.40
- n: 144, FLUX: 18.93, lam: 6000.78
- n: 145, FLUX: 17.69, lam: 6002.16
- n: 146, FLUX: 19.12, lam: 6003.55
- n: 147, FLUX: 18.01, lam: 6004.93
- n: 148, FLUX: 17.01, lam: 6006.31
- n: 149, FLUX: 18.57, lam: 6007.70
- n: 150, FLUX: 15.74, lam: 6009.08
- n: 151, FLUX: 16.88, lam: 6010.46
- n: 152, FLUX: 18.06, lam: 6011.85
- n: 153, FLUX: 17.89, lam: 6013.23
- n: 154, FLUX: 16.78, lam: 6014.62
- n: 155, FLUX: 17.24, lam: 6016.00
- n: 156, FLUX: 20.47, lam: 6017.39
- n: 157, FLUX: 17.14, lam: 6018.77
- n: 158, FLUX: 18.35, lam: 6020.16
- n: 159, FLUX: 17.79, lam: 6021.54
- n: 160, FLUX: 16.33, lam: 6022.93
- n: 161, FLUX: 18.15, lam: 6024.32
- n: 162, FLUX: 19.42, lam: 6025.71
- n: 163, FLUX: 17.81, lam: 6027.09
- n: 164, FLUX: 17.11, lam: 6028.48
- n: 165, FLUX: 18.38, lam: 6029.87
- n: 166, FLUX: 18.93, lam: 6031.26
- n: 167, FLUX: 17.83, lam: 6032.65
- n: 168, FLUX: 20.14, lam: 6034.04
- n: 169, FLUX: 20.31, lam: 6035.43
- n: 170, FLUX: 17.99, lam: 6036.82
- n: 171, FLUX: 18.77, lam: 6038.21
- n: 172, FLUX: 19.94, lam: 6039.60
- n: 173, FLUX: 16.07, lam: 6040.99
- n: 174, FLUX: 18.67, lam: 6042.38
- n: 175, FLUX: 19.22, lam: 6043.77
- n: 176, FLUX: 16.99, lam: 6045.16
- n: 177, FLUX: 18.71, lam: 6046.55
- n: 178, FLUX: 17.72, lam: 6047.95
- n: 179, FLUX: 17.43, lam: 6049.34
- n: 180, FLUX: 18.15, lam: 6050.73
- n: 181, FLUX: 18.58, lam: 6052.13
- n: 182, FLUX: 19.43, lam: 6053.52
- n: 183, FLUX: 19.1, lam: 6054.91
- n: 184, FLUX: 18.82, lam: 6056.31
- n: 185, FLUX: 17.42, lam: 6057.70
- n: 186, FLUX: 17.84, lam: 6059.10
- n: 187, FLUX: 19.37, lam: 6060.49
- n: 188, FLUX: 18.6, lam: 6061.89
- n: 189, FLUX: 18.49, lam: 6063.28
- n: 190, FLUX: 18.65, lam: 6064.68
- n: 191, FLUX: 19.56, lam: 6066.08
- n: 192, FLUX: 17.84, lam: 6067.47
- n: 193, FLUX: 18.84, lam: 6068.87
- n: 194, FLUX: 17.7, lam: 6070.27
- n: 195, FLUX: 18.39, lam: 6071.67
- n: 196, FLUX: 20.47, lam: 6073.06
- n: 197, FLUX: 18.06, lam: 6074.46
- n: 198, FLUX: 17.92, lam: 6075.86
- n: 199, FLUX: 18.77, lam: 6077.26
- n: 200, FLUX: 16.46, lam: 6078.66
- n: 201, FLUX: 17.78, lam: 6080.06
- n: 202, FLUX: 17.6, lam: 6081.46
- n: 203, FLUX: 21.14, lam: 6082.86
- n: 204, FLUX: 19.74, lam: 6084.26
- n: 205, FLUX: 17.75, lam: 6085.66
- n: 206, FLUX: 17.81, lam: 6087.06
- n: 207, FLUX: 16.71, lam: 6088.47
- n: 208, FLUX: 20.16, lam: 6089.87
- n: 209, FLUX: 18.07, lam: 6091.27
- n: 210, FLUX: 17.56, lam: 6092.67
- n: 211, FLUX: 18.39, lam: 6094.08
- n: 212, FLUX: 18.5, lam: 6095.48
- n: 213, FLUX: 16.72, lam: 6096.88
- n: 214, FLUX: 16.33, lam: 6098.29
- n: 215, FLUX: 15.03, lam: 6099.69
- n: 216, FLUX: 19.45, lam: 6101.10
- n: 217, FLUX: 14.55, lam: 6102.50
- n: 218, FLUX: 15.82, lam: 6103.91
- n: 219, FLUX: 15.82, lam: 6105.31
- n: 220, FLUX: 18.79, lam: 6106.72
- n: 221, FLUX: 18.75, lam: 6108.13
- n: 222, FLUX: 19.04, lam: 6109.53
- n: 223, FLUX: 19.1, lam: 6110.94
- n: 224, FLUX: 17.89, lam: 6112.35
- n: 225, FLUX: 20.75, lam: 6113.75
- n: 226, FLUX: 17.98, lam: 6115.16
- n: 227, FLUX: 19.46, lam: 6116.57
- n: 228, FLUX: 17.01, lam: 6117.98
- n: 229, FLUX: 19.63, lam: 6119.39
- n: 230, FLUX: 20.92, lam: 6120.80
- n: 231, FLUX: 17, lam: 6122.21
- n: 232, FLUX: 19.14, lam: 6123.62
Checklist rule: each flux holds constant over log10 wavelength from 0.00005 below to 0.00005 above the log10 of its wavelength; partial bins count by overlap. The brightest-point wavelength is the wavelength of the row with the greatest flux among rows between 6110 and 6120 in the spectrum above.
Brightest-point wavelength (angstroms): 6113.75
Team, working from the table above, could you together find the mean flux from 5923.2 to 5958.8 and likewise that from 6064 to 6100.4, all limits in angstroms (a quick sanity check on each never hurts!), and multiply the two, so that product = 331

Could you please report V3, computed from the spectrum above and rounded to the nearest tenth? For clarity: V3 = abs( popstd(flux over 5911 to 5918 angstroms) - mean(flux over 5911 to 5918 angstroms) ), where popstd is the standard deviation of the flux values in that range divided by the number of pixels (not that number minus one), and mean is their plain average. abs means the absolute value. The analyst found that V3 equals 16.6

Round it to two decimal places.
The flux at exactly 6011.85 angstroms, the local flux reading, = 18.06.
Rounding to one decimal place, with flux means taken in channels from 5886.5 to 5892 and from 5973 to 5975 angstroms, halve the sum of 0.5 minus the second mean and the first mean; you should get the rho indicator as -2.3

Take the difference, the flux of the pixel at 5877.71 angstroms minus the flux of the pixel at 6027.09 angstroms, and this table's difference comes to 2.3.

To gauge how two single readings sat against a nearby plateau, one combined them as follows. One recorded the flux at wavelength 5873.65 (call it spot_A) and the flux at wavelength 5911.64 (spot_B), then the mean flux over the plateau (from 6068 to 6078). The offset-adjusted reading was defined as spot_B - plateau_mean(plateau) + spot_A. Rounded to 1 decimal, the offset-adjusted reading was 19.3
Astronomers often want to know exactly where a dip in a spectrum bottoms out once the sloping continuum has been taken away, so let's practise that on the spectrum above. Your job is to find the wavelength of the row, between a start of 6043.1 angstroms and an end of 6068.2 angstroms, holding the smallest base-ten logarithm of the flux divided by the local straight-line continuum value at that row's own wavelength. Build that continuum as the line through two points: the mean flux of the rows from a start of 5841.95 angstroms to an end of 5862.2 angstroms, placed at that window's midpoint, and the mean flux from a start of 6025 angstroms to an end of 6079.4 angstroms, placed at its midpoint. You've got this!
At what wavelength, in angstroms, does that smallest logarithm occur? 6045.16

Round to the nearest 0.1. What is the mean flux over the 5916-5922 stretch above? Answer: 17.8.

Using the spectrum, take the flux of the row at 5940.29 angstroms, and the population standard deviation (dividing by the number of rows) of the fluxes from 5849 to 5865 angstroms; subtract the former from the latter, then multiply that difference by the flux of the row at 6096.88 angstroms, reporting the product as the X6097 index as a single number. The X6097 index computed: -264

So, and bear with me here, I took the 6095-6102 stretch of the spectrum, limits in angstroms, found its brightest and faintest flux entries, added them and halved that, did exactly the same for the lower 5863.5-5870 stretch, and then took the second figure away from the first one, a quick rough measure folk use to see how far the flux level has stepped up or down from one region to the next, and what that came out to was -2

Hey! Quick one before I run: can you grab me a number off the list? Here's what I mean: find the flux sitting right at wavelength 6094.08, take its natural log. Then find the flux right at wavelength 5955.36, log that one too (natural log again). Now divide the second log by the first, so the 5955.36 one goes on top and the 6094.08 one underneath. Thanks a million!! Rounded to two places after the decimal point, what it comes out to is 0.97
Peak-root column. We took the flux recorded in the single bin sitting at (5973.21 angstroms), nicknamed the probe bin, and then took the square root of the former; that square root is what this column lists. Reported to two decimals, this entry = 4.31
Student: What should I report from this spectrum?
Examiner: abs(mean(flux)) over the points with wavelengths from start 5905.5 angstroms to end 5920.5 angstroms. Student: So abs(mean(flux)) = 18.0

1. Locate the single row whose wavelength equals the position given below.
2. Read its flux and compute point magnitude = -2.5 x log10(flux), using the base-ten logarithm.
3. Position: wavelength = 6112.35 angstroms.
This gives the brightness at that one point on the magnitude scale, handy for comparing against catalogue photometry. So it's -3.13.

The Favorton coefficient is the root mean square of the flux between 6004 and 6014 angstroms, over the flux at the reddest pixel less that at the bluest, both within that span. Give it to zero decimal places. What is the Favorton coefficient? -146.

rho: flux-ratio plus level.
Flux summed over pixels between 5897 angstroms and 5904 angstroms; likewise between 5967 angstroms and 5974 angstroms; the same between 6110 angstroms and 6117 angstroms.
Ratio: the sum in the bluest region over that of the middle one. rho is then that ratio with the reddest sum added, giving 96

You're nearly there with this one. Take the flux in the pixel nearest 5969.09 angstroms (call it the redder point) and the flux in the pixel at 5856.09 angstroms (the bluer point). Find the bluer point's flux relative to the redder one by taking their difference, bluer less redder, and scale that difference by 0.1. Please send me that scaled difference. -0.24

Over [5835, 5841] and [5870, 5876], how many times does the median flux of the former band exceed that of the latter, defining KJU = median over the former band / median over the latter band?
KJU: 1.07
